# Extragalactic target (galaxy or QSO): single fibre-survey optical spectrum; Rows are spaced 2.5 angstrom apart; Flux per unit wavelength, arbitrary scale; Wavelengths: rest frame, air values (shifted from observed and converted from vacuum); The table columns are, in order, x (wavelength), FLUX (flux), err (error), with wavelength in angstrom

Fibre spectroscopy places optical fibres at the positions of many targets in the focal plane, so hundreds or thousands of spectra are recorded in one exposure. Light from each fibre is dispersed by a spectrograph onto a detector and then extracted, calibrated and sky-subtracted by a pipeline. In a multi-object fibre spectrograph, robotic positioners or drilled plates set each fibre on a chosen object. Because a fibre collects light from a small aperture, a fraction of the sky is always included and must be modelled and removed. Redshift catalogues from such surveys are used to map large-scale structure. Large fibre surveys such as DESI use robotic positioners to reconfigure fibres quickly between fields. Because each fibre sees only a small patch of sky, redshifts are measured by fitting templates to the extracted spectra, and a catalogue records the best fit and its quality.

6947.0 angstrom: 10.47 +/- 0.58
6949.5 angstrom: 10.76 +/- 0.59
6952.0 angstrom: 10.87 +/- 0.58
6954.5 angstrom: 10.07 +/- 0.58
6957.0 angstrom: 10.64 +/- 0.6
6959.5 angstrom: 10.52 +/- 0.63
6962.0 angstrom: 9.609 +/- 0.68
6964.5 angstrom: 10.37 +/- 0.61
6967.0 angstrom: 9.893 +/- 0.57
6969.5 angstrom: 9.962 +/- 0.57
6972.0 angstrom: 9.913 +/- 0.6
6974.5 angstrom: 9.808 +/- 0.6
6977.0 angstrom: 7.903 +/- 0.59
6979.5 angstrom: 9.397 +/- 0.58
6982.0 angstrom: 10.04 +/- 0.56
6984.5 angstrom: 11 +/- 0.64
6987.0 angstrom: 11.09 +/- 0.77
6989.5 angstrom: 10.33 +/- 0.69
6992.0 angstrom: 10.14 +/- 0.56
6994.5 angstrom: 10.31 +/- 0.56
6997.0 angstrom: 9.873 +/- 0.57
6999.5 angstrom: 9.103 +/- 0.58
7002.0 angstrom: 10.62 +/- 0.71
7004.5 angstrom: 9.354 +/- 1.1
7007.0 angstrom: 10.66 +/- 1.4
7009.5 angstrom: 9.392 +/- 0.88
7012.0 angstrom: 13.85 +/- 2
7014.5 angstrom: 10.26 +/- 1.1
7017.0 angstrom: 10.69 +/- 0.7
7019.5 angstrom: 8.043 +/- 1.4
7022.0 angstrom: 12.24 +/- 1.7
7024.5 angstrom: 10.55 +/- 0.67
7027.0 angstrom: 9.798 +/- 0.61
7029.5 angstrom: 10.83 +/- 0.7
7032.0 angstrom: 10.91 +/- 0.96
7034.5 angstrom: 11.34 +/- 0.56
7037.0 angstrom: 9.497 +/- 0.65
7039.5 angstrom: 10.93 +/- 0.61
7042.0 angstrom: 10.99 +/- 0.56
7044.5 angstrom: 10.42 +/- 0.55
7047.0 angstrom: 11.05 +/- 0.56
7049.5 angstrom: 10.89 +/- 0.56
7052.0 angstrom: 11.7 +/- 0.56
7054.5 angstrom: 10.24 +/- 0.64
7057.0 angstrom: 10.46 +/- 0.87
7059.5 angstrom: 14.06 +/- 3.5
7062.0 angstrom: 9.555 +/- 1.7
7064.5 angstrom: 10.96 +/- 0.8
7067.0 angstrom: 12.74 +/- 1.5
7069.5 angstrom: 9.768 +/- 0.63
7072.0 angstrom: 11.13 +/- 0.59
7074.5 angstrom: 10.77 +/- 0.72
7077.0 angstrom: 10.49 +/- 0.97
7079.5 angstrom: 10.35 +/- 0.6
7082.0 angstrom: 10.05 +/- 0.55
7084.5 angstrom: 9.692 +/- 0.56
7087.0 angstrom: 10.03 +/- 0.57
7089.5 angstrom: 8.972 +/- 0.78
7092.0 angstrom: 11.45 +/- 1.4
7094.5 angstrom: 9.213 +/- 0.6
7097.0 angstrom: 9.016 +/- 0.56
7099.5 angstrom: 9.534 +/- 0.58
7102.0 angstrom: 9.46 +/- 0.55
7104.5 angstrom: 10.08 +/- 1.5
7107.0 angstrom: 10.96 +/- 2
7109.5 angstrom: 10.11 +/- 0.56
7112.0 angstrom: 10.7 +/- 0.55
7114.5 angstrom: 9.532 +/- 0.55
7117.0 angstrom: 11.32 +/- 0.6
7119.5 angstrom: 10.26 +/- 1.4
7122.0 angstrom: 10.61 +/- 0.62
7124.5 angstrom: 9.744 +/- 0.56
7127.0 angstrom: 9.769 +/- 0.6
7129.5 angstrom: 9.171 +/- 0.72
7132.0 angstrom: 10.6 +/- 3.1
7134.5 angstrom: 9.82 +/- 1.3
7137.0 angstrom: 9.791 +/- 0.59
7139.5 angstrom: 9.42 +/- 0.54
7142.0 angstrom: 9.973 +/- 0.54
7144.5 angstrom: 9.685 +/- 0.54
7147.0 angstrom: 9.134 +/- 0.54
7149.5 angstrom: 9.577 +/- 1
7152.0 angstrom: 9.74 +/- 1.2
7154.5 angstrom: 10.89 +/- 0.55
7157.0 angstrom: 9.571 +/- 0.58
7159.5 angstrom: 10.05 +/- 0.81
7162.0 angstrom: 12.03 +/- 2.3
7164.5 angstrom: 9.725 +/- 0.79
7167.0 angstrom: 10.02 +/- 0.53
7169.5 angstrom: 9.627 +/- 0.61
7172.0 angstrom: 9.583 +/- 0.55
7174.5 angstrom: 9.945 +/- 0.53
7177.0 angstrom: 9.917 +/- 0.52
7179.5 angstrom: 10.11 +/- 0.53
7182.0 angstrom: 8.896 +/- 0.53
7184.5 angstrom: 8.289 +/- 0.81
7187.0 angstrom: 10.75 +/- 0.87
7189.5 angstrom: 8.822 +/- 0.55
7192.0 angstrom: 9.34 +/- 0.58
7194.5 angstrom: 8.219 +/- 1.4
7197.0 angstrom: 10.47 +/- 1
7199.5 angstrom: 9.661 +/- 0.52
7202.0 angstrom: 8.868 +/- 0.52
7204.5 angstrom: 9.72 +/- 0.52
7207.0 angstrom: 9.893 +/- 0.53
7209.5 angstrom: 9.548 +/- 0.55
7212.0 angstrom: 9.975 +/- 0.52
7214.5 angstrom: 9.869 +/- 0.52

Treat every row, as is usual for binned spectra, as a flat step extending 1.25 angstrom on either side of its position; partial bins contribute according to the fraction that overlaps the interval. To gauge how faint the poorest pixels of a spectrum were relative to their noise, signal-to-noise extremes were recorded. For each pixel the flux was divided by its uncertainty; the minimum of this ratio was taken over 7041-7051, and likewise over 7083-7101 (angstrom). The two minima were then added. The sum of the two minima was 27.1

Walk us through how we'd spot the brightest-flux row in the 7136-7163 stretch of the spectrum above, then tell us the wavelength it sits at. 7162.0 angstrom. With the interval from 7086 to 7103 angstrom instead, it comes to 7092.0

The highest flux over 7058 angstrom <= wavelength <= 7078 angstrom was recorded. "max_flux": 14.06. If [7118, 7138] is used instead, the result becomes 10.61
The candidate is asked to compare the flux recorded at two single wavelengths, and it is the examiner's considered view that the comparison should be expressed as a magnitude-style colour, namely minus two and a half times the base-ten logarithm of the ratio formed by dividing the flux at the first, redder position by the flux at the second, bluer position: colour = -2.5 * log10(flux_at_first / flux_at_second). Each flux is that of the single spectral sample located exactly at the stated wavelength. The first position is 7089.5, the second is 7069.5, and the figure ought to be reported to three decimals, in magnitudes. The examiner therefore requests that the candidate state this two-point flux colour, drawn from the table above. 0.092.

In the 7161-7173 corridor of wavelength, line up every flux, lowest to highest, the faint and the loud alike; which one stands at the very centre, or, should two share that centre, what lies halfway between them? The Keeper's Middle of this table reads 9.7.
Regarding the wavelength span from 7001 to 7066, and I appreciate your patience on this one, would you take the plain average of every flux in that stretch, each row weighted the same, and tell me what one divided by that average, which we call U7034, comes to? 0.093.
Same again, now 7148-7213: 0.103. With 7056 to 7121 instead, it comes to 0.096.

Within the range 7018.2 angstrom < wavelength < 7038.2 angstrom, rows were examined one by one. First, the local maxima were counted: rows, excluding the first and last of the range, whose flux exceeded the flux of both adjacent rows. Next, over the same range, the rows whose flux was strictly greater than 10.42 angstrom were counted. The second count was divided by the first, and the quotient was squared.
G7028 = 6.25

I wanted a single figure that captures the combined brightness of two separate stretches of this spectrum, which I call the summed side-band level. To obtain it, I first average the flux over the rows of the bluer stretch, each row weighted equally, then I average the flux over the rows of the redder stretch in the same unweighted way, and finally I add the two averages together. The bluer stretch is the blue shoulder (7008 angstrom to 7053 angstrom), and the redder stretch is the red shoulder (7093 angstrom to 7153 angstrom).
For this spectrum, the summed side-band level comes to 20.63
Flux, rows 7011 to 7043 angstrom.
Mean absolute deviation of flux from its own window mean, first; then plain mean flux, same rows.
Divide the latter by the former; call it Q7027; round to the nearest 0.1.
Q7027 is 12.2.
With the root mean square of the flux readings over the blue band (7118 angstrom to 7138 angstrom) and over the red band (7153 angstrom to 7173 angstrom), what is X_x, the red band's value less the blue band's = 0.24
